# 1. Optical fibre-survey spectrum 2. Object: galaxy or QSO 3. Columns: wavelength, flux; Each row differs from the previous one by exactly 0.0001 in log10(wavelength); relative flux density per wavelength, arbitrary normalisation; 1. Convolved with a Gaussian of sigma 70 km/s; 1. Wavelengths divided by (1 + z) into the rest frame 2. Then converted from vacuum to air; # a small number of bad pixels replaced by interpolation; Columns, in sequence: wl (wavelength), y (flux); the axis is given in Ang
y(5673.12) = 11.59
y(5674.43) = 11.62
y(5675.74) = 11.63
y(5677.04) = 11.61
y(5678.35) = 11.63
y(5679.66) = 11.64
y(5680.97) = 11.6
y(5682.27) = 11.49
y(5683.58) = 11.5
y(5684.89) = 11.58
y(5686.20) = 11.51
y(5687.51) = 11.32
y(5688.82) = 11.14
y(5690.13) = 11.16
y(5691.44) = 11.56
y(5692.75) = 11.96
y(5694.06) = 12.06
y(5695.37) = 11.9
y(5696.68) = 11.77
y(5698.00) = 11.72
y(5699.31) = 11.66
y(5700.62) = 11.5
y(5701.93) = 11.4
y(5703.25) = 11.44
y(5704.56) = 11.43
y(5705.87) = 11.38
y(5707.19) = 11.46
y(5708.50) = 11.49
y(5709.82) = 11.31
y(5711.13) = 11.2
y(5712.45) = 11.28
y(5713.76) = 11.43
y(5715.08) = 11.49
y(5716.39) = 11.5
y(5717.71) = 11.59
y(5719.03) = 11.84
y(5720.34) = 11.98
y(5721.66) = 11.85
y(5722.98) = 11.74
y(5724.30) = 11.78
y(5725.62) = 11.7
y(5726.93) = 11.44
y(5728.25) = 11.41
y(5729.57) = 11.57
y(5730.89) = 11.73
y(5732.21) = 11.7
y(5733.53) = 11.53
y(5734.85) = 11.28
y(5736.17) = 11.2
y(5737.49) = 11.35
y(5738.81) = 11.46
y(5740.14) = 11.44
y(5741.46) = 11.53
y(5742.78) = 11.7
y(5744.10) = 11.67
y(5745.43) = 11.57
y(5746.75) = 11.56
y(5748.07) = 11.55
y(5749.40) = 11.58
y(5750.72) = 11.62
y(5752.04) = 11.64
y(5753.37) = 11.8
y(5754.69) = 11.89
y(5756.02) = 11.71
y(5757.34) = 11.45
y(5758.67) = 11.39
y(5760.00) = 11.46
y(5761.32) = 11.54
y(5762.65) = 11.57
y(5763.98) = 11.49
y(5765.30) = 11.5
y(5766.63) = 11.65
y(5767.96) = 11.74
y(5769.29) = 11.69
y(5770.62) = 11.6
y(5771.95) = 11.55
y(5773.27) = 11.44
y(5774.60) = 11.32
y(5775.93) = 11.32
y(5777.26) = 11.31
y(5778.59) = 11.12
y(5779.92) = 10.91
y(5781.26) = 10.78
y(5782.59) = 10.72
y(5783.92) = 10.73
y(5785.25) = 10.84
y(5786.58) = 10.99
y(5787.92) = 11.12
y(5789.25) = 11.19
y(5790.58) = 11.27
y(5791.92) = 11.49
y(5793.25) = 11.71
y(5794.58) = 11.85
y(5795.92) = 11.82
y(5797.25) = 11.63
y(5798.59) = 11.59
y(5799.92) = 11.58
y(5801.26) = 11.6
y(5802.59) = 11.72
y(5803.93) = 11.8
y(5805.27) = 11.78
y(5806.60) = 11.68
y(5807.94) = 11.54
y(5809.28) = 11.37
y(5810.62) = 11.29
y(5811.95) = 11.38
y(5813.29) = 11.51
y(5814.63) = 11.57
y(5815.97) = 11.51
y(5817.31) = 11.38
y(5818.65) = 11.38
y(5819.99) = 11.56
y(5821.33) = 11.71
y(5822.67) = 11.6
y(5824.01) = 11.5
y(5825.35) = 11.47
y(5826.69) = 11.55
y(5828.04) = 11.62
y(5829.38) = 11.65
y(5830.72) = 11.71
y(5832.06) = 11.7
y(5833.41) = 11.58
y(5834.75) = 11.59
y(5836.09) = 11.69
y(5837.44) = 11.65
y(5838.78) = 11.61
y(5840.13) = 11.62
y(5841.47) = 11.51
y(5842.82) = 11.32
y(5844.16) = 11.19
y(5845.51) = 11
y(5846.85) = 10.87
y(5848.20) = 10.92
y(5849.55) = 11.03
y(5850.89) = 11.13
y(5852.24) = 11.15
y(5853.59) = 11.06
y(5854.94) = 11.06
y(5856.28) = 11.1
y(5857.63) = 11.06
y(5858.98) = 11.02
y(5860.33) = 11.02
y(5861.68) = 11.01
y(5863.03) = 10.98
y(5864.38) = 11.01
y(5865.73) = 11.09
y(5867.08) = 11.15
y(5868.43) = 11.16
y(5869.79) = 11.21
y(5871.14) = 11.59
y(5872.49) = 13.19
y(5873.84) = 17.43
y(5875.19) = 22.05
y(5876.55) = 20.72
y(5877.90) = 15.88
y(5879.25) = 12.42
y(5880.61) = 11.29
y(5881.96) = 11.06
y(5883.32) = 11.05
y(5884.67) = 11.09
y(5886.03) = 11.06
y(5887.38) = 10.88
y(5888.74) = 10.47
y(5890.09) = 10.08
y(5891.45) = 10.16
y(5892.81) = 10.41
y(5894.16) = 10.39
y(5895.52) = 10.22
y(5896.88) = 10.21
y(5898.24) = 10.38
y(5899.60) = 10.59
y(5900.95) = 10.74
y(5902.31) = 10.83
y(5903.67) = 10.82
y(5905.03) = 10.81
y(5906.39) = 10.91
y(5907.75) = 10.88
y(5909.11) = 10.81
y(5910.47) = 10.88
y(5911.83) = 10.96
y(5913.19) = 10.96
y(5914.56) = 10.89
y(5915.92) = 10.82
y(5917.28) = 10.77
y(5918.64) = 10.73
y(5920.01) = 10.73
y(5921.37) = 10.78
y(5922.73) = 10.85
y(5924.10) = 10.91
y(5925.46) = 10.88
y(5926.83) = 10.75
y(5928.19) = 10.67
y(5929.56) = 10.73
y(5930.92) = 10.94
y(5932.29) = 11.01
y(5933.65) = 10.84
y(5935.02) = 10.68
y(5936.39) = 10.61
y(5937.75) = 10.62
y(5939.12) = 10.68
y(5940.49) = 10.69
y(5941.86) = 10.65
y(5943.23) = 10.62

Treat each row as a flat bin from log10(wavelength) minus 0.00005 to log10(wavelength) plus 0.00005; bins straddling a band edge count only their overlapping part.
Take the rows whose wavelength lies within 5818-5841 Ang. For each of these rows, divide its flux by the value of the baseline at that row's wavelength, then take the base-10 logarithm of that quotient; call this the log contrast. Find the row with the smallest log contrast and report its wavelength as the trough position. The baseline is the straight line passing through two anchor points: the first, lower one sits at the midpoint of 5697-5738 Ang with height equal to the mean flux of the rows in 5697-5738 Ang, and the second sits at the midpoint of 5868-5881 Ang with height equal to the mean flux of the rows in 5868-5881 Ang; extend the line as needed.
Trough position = 5840.13 Ang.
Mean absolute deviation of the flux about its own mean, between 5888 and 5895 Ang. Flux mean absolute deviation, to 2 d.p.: 0.15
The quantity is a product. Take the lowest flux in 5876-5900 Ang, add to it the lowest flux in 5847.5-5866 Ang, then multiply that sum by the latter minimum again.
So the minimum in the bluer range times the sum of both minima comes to 229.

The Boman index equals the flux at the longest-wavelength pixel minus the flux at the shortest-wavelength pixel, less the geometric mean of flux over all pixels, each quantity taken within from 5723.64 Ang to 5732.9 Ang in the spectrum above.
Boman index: -11.7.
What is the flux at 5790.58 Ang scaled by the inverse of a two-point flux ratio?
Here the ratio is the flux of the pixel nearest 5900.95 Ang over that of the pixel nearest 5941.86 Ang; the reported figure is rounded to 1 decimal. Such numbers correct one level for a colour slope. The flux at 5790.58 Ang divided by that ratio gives 11.2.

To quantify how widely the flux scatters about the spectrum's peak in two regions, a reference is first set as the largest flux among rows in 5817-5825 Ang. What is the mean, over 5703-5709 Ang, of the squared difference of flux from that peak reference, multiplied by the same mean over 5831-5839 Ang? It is 0.001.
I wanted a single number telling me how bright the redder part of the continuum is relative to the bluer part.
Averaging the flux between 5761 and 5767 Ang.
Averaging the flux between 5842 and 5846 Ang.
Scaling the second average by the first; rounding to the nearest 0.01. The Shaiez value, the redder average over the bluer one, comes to 0.97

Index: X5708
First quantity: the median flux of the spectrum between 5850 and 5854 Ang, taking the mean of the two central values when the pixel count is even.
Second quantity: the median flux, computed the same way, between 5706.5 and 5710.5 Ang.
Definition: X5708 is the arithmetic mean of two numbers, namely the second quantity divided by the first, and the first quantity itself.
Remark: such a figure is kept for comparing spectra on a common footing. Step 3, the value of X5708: 6.08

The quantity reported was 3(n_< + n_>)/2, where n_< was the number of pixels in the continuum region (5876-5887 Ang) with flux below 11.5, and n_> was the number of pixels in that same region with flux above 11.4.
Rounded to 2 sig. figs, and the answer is 12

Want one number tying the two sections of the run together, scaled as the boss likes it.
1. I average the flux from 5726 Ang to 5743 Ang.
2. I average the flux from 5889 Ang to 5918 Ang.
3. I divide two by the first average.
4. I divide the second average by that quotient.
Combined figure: 61.1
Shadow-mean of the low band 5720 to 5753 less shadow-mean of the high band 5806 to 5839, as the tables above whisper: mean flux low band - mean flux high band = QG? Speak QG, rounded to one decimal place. 0.0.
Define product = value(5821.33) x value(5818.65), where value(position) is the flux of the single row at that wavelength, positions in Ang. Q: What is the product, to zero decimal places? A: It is 133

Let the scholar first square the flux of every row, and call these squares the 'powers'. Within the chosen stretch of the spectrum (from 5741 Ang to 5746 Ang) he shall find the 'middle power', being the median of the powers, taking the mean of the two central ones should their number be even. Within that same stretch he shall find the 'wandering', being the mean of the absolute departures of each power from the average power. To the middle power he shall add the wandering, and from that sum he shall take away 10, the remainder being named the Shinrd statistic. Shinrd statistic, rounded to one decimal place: 126.6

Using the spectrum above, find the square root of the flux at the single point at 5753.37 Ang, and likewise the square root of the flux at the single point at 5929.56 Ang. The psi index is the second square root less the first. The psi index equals -0.16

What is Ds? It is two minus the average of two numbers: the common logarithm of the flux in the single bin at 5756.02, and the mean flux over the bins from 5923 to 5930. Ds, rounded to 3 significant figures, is -3.93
